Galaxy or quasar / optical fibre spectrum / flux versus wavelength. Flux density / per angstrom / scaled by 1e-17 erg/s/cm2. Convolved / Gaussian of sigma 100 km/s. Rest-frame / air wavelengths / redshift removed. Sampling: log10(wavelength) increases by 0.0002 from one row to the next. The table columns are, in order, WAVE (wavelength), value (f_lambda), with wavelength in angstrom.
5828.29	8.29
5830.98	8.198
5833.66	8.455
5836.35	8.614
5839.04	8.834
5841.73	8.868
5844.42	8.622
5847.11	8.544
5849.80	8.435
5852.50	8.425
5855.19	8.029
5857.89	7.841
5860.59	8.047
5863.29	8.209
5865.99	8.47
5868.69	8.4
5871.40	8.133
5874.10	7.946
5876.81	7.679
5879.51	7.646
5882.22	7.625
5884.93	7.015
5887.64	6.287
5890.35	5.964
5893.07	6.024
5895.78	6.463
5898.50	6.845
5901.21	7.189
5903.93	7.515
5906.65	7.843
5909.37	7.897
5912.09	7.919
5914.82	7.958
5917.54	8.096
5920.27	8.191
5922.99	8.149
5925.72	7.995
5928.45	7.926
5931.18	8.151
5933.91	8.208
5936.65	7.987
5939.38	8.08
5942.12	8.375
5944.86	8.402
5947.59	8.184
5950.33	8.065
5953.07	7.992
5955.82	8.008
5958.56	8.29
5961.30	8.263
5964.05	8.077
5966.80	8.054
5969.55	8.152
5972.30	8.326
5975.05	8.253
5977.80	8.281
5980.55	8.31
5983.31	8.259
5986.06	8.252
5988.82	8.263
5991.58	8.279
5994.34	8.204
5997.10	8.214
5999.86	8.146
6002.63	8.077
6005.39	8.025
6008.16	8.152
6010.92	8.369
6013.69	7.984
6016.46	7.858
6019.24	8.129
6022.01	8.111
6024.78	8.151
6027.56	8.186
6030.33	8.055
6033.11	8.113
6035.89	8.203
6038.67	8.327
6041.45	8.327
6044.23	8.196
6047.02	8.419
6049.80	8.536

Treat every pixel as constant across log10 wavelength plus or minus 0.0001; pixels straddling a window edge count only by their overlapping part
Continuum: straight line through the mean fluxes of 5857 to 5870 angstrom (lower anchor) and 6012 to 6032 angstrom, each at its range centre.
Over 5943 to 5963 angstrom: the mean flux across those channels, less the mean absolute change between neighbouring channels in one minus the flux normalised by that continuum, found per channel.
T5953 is 8.16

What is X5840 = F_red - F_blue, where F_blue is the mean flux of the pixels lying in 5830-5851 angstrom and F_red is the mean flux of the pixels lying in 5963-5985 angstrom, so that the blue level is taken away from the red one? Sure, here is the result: -0.36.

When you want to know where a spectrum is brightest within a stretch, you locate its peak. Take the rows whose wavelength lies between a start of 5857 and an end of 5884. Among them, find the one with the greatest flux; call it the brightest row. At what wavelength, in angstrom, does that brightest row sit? 5865.99 angstrom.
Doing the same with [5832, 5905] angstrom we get 5841.73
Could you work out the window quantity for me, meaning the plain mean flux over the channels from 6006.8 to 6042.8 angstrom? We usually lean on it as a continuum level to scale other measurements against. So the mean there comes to 8.15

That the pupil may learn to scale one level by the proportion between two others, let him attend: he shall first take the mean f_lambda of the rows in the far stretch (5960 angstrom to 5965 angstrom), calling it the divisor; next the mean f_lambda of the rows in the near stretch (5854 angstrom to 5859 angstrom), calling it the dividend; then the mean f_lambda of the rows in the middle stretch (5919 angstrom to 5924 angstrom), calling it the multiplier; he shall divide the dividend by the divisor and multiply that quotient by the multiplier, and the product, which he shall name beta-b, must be 7.94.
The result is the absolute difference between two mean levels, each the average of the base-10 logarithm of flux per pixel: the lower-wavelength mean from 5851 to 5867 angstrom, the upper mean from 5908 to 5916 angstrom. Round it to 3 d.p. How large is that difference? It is 0.013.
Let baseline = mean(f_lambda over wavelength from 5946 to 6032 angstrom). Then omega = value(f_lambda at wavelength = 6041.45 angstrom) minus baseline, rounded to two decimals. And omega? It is 0.17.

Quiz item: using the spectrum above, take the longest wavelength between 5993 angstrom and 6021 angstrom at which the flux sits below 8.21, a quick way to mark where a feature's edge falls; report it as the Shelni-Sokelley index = 6019.24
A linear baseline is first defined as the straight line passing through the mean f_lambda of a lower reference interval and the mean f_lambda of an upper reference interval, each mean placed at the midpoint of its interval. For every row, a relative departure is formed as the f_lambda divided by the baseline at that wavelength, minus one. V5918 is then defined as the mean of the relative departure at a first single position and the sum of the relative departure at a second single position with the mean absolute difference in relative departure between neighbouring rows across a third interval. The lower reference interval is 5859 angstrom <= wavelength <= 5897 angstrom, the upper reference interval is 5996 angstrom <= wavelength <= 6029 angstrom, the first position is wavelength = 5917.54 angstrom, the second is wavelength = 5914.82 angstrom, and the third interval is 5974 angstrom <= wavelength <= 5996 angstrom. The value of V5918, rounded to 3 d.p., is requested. 0.055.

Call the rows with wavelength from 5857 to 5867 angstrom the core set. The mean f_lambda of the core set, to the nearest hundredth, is 8.14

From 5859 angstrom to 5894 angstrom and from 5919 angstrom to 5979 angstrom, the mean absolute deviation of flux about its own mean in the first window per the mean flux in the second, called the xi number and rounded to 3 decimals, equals 0.089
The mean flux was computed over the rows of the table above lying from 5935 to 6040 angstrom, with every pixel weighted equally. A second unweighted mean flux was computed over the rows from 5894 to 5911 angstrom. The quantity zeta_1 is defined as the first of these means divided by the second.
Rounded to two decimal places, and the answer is 1.12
